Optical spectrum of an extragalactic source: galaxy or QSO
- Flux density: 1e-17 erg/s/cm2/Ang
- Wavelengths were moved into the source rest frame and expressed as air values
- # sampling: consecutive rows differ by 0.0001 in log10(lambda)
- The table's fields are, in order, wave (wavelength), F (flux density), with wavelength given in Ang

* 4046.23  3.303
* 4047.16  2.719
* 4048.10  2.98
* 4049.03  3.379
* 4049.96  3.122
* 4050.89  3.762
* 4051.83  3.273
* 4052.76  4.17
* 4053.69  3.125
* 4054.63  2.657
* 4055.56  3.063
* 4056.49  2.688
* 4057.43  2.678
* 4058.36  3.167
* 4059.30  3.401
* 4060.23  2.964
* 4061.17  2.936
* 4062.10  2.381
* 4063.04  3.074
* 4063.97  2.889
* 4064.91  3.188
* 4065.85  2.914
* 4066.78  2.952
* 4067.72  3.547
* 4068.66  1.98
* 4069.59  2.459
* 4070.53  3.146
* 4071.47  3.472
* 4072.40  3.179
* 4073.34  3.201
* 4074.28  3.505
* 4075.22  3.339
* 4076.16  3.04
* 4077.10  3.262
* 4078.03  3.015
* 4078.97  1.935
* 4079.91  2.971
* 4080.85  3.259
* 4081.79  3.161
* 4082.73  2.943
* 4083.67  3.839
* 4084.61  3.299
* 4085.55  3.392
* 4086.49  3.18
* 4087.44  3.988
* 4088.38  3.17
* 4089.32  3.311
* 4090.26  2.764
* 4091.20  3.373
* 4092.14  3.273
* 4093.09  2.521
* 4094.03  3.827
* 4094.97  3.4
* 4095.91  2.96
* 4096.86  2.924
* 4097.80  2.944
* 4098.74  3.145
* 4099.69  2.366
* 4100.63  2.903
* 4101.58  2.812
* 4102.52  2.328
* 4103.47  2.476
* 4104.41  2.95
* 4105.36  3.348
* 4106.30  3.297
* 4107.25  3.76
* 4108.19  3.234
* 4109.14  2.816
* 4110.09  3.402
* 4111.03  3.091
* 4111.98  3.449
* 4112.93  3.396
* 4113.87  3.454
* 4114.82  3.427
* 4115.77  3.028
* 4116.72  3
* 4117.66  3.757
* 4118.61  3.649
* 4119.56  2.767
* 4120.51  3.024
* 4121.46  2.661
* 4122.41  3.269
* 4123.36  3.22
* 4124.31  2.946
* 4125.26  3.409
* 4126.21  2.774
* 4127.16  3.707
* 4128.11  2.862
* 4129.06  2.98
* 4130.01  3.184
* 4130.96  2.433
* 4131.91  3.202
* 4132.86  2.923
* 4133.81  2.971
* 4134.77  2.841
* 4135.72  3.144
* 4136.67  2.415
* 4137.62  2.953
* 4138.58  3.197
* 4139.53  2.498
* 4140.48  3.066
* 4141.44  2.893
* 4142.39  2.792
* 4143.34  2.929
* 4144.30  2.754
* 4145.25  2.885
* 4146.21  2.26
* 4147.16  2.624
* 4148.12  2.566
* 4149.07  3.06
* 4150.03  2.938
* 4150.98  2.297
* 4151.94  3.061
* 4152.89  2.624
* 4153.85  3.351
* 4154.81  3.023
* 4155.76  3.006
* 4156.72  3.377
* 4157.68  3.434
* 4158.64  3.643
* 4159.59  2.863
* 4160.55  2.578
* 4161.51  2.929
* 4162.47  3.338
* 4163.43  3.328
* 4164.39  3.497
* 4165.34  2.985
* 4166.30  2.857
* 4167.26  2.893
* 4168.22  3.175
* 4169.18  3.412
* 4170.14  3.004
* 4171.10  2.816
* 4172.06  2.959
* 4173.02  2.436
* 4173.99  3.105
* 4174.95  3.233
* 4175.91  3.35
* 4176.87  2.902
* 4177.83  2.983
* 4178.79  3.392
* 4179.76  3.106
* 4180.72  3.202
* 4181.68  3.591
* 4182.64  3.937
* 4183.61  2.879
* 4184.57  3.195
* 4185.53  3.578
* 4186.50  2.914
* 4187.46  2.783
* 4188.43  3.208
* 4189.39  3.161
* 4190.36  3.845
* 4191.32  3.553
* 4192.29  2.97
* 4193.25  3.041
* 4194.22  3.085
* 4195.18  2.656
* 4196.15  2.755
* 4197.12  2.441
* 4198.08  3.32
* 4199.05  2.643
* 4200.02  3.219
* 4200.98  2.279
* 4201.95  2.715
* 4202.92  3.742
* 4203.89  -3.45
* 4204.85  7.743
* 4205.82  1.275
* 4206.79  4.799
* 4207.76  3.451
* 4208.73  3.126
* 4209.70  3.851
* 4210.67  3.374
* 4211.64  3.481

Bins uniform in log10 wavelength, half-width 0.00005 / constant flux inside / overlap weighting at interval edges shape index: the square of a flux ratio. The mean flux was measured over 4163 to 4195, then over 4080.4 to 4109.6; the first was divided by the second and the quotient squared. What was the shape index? 1.02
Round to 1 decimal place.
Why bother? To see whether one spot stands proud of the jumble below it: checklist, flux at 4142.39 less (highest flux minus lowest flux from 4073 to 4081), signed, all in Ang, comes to 1.2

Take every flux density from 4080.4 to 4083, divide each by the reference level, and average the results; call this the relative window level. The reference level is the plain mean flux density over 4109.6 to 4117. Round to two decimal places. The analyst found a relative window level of 0.95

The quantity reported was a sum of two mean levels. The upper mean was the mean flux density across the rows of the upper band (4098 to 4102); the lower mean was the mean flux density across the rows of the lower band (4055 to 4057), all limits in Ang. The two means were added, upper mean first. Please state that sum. 5.68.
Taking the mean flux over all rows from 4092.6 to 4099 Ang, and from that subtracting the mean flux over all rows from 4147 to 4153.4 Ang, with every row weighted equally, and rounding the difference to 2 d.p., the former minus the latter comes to 0.36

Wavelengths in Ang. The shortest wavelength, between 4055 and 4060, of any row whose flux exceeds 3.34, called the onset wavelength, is 4059.30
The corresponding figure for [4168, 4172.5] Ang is 4169.18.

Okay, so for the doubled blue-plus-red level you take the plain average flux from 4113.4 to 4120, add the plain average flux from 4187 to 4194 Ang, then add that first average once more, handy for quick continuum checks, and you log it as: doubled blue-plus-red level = 9.82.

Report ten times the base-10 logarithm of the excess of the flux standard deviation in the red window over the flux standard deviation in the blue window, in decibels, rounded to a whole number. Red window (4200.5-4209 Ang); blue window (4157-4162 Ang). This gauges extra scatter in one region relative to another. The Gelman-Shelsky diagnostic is 4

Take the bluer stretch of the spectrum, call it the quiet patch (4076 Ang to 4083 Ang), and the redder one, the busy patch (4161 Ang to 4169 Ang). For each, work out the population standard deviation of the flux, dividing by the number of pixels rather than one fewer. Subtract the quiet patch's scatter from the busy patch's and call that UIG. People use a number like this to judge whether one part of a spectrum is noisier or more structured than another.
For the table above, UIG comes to -0.17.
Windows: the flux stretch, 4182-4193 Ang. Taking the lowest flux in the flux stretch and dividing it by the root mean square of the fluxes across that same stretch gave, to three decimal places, 0.844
